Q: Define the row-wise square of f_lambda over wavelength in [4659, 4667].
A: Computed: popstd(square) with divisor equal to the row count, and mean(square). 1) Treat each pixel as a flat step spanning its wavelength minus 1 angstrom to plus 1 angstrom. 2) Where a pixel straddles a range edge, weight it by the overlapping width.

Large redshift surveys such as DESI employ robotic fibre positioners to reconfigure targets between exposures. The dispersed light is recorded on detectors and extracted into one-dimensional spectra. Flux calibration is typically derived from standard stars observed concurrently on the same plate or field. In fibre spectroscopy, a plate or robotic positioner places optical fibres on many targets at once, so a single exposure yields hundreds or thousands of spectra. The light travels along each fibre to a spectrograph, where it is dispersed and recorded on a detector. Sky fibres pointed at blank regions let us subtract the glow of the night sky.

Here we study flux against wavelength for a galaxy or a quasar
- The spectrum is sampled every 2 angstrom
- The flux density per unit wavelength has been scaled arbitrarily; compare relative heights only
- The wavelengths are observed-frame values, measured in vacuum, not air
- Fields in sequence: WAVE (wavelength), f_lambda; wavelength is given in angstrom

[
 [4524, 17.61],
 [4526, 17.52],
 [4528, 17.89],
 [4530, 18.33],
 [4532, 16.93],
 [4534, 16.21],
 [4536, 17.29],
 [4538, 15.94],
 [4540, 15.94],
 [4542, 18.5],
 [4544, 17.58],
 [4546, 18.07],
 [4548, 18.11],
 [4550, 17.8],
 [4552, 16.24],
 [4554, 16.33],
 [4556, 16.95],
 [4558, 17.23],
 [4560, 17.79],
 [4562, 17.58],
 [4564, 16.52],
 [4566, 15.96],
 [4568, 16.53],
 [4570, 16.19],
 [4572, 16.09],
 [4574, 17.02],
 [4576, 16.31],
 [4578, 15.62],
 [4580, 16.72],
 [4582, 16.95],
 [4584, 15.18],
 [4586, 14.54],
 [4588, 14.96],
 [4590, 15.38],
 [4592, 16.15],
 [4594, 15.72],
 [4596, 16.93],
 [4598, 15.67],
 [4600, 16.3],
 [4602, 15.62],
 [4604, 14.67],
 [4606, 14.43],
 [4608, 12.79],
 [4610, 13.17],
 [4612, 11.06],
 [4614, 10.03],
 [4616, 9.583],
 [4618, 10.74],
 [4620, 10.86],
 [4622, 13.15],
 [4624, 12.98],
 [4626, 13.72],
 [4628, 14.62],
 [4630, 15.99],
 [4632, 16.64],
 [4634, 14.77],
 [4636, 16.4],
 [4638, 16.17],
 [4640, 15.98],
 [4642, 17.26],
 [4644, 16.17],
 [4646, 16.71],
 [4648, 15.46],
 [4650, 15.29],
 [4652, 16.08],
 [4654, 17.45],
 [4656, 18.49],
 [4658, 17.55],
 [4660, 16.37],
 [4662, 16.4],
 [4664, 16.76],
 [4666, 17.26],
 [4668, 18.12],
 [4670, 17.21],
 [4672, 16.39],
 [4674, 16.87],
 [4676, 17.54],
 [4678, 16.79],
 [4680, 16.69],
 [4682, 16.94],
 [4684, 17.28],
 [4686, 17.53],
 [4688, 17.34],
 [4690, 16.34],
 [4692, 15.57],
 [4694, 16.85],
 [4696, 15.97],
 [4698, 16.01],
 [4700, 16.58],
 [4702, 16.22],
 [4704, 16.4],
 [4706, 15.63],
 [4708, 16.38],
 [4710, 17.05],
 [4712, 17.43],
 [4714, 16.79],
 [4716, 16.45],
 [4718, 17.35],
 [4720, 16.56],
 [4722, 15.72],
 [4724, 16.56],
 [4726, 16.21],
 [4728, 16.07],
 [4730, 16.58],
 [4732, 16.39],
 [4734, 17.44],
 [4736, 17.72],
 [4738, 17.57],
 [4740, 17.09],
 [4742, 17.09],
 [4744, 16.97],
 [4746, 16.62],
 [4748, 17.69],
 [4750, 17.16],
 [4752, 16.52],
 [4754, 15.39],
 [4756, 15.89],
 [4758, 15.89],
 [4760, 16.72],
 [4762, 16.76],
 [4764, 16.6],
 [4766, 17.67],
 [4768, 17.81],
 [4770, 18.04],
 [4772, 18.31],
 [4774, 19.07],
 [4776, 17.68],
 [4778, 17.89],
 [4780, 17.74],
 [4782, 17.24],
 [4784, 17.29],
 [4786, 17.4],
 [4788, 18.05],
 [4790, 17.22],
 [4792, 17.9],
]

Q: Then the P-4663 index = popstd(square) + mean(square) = 291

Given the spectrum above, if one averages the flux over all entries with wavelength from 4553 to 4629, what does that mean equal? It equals 14.9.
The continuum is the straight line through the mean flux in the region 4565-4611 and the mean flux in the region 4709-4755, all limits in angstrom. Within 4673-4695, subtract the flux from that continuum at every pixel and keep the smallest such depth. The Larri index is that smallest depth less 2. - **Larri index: -3.2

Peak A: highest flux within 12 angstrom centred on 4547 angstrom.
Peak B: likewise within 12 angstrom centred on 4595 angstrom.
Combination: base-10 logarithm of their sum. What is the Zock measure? 1.55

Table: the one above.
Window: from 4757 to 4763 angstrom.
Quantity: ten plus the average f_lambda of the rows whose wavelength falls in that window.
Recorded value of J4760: 26.5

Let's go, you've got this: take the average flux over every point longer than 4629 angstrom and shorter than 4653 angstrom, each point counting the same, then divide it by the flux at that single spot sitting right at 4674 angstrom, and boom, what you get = 0.95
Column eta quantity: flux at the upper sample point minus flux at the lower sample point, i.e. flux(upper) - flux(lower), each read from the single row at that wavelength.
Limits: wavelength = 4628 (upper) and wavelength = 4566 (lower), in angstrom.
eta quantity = -1.3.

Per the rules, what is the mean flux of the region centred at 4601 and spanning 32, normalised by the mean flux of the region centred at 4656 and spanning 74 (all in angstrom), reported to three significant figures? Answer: 0.876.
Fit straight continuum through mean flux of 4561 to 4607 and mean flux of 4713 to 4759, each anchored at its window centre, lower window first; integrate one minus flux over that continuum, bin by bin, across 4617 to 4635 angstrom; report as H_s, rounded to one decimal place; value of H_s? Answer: 2.7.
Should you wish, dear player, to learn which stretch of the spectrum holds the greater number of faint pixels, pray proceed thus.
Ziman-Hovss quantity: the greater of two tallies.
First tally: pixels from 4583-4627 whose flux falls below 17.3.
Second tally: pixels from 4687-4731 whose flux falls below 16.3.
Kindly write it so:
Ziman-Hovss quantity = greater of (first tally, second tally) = 22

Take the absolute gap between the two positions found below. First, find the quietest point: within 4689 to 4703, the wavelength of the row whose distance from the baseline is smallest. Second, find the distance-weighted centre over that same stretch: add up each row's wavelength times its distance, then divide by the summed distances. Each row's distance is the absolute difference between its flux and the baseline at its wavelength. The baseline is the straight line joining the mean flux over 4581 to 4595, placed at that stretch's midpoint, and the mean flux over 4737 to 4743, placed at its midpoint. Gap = 1.8 angstrom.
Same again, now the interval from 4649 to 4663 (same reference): 5.1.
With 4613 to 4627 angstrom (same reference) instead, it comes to 7.3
